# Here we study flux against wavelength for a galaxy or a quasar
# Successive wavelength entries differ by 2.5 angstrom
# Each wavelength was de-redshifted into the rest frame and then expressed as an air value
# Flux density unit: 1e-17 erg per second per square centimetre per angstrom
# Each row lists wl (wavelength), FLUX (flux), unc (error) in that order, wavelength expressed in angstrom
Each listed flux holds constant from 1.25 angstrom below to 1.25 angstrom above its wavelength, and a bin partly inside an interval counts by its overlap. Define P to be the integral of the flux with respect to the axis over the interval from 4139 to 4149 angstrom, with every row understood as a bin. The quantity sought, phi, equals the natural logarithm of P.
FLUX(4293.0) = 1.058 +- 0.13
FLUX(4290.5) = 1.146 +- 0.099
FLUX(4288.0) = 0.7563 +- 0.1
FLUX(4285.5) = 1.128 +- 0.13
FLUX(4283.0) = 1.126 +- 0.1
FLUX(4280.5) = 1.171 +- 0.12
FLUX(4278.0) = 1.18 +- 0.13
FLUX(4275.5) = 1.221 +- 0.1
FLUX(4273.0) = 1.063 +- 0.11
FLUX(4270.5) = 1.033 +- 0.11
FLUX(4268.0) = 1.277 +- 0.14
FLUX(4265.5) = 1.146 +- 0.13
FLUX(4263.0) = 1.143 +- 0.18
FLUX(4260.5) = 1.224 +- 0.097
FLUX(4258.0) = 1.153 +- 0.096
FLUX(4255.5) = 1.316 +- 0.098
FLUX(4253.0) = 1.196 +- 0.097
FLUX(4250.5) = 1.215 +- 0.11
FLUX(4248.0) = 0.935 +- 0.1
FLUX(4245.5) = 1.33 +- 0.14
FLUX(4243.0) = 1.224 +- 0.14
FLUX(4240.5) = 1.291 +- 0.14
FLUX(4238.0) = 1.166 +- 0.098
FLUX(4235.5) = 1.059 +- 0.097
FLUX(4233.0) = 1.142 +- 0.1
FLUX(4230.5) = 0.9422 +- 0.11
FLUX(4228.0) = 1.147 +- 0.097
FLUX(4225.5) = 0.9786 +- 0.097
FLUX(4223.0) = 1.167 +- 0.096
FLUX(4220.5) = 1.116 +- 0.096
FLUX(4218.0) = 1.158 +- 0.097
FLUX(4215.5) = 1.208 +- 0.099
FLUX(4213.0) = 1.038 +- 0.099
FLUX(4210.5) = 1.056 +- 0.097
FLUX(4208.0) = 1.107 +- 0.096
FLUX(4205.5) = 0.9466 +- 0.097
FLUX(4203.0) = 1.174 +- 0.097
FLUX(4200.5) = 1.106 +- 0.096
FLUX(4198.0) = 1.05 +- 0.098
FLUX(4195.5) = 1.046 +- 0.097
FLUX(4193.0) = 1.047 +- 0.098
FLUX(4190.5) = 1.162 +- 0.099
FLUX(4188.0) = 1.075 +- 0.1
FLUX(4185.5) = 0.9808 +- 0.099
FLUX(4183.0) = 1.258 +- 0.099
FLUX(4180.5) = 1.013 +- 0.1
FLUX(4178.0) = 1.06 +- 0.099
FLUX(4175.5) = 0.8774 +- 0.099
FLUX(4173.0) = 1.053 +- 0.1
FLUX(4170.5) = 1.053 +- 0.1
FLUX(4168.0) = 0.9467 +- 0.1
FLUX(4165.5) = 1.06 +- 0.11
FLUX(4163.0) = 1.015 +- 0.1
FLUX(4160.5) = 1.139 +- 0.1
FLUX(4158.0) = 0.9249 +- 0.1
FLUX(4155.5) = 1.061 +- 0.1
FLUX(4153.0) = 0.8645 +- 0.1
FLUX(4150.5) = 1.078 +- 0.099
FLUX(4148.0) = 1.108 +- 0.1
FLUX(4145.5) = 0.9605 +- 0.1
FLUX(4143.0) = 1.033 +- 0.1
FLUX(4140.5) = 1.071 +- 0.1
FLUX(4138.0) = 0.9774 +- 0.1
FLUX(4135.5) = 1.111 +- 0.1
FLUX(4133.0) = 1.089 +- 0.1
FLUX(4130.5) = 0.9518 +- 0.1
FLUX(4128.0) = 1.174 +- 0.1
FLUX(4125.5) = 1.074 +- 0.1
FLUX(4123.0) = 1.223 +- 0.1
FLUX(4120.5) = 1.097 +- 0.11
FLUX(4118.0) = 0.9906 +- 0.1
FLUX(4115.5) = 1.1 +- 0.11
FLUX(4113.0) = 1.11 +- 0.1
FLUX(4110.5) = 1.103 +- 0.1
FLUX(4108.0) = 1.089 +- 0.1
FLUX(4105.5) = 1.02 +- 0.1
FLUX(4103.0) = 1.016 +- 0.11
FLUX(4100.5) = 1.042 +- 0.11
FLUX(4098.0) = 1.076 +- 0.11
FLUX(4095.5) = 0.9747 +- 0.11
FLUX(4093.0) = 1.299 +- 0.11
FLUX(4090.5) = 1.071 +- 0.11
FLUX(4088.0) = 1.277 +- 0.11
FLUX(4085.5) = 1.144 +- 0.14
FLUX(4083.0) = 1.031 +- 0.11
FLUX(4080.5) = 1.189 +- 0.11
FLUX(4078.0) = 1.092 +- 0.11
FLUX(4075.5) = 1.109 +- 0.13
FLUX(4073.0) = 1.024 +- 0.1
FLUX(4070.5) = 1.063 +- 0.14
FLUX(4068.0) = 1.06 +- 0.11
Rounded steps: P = 10.40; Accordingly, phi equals 2.34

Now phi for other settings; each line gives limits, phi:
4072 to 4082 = 2.40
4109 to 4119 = 2.38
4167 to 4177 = 2.29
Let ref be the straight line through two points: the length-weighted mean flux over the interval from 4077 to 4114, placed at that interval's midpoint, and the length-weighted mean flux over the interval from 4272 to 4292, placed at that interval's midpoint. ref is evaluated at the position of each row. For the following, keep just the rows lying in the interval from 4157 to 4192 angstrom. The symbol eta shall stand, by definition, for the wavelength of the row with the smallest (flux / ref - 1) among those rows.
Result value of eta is 4175.5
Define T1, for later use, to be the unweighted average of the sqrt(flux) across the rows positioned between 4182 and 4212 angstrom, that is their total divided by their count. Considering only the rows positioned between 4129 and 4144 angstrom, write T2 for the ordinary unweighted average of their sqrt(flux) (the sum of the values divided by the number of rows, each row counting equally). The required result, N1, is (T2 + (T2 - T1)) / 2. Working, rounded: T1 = 1.04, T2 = 1.02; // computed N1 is 0.50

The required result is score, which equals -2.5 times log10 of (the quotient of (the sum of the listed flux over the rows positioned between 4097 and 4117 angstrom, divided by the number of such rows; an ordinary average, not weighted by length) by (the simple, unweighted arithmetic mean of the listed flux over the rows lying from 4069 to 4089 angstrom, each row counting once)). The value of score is 0.046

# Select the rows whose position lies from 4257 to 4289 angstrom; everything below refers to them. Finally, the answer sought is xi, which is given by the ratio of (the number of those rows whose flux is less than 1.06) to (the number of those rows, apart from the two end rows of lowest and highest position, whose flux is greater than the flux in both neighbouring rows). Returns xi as 0.5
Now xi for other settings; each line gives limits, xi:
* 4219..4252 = 0.8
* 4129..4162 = 1.5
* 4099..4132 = 1.7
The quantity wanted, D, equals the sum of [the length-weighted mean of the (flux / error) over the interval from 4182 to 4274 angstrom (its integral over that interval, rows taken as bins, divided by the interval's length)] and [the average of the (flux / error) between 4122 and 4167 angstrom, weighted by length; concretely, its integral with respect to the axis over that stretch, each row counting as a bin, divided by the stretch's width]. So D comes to 21.2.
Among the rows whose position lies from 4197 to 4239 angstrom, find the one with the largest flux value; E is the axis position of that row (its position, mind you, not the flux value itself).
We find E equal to 4215.5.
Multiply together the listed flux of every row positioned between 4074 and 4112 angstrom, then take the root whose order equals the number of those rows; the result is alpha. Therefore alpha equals 1.10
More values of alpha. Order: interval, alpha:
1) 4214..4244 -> 1.13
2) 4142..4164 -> 1.02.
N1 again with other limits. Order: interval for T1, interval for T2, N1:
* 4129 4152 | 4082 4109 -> 0.53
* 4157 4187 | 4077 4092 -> 0.56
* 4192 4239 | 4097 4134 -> 0.52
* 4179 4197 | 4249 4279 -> 0.57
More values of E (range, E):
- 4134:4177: 4160.5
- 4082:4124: 4093.0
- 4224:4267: 4245.5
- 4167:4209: 4183.0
